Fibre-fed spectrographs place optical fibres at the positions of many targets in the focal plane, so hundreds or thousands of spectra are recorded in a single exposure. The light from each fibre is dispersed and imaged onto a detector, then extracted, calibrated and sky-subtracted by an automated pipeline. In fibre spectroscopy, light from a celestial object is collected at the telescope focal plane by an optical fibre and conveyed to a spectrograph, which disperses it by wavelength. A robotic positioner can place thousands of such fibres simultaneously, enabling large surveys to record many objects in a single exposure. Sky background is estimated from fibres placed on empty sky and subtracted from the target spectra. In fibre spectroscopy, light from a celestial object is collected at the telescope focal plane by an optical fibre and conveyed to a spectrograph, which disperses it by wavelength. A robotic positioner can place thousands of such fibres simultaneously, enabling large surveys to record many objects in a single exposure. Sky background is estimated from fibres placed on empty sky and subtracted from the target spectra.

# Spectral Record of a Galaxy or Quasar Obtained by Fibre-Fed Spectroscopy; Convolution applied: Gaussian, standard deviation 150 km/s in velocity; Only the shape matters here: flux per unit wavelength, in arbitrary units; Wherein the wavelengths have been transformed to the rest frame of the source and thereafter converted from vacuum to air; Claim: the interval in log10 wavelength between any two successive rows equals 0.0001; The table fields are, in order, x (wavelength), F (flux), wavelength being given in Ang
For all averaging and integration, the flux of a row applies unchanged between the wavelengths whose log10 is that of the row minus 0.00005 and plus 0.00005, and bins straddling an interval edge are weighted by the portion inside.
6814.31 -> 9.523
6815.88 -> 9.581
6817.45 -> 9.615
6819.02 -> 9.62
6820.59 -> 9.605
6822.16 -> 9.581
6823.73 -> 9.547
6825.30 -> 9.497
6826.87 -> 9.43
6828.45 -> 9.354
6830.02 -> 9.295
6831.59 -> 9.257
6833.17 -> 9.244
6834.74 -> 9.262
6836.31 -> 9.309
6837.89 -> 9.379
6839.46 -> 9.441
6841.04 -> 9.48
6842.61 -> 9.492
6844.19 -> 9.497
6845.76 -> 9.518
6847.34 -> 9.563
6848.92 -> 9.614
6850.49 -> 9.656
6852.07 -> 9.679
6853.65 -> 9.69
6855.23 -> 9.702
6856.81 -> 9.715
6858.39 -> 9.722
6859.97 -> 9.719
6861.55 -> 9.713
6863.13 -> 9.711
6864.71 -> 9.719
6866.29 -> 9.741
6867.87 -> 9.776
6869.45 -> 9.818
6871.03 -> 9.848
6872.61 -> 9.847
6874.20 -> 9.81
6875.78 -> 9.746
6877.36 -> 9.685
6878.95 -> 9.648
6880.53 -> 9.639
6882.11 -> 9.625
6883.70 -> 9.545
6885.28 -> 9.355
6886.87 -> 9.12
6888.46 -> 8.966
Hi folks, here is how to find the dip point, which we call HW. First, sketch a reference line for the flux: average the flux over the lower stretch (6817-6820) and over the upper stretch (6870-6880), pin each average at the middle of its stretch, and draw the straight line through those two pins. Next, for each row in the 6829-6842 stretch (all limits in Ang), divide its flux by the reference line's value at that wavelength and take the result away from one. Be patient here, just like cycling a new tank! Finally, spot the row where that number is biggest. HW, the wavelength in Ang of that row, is 6833.17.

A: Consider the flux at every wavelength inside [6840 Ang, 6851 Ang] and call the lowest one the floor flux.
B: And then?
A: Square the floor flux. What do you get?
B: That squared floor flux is 90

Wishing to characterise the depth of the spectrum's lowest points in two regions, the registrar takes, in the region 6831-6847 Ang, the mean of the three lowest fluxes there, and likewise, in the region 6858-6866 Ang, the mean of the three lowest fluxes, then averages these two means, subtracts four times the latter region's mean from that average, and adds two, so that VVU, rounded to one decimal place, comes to -27.4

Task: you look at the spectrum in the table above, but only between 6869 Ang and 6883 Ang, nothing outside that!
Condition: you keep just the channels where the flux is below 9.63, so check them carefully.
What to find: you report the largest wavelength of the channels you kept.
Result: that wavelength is 6882.11 Ang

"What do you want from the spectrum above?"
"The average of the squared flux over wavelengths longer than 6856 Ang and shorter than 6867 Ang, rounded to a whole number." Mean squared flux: 94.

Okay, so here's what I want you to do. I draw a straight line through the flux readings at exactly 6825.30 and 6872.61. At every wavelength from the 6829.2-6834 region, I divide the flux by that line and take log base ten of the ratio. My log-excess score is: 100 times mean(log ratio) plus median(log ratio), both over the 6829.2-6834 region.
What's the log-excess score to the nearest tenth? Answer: -1.3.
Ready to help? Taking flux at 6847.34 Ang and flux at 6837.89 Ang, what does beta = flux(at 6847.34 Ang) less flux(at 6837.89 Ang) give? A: 0.18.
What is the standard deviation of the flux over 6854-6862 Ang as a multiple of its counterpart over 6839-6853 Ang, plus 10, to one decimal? 10.1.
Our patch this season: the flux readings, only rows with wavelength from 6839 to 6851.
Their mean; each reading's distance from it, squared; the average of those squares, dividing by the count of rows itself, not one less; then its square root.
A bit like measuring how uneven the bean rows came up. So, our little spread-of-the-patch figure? 0.07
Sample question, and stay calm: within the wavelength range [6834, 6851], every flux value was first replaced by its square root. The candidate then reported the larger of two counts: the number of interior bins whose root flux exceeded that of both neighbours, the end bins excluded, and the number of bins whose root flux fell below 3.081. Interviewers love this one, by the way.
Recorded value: 6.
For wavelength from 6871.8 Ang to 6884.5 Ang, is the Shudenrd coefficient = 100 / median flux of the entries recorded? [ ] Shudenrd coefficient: 10.3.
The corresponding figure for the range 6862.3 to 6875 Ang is 10.2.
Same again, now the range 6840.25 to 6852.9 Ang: 10.5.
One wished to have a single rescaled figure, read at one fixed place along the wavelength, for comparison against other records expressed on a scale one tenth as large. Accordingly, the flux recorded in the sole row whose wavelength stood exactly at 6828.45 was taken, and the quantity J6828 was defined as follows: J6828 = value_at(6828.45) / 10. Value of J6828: 0.935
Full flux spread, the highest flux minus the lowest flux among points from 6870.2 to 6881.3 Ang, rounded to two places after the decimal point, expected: 0.21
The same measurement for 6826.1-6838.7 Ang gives 0.19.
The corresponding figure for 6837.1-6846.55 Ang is 0.14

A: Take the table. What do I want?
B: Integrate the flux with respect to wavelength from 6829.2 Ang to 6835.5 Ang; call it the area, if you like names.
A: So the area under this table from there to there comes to 58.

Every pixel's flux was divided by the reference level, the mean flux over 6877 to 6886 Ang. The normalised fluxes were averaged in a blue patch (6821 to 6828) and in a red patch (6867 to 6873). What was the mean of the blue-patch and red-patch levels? 1.01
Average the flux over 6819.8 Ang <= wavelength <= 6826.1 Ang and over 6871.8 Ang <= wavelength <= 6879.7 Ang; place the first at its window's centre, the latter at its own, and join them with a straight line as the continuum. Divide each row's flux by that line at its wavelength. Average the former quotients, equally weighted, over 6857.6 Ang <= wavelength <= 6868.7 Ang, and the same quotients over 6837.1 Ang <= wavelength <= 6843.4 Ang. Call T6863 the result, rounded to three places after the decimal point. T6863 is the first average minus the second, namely 0.021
